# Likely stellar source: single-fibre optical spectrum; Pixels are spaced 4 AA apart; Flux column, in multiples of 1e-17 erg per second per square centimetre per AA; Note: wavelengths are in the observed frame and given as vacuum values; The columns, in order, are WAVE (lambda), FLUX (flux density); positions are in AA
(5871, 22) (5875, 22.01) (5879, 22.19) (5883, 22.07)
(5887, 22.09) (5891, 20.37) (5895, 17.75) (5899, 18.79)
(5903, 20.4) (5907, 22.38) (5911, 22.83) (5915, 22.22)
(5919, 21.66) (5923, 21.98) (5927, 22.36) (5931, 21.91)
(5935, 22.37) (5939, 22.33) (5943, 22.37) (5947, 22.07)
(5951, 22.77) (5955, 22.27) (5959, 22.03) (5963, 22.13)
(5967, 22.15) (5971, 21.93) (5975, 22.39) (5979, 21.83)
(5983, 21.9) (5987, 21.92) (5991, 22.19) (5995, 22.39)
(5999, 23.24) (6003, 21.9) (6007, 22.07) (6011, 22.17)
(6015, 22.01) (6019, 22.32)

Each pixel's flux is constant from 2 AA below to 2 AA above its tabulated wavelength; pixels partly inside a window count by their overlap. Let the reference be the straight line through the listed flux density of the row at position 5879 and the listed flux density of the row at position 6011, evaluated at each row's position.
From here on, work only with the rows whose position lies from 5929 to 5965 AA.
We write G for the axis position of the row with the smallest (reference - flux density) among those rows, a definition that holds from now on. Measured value 5951 AA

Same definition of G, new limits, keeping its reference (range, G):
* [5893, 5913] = 5911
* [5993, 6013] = 5999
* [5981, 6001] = 5999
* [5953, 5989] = 5975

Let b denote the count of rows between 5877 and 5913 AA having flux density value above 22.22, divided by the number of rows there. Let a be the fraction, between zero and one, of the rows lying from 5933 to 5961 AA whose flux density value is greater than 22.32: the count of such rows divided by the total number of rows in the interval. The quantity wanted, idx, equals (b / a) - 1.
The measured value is -0.6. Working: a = 0.57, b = 0.22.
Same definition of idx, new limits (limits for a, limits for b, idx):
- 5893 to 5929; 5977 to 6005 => -0.1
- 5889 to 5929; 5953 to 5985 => -0.2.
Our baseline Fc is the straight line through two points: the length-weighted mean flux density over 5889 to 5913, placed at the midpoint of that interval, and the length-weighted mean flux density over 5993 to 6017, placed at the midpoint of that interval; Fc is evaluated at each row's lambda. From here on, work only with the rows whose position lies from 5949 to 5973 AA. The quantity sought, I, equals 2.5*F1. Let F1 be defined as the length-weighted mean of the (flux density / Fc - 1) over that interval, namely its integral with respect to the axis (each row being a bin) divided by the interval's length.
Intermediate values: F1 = 0.033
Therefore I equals 0.08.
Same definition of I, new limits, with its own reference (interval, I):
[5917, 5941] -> 0.14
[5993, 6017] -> 0.00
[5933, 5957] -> 0.14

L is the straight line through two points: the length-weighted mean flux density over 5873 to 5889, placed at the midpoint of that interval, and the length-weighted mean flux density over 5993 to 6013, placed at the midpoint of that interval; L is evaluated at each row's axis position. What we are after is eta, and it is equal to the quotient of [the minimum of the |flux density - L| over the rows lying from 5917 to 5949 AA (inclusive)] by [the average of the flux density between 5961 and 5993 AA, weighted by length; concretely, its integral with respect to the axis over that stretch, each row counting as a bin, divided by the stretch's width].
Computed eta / 0.0052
